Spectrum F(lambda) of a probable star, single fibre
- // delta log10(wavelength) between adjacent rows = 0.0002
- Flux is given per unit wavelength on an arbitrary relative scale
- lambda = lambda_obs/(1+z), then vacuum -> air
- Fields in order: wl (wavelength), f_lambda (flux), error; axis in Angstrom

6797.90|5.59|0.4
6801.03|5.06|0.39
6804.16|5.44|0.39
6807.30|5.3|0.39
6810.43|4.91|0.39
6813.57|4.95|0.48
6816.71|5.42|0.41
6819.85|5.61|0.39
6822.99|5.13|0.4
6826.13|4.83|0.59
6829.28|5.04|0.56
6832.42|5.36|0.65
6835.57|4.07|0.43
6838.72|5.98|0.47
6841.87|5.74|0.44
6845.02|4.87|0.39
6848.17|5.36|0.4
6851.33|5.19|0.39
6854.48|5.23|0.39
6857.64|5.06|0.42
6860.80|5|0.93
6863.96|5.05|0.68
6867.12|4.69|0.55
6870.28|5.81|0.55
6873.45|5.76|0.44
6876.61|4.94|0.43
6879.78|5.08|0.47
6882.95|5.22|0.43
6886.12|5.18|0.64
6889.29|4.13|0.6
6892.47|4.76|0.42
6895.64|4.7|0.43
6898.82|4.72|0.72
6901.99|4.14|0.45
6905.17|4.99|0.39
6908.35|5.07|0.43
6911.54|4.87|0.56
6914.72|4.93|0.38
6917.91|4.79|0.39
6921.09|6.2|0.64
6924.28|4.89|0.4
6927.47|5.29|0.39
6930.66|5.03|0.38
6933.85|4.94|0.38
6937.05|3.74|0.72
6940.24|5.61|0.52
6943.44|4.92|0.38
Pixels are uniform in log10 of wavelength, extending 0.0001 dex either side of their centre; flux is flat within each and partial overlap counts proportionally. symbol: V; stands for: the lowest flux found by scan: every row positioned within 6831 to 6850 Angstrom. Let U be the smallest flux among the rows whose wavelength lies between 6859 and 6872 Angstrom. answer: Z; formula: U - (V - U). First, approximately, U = 4.69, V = 4.07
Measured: 5.31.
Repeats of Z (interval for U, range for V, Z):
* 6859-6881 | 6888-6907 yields 5.25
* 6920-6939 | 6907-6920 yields 2.69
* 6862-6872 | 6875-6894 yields 5.25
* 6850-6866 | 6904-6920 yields 5.21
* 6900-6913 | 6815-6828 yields 3.45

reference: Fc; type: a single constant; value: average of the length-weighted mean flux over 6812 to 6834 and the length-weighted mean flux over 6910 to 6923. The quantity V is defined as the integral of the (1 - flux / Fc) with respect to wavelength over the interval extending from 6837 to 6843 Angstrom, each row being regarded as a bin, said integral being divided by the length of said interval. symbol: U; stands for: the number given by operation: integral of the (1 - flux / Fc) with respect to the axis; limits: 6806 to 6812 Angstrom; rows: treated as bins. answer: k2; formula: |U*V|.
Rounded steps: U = 0.11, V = -0.122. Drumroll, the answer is 0.013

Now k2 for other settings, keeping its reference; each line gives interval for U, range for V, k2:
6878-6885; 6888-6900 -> 0.007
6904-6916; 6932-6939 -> 0.077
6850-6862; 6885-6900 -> 0.016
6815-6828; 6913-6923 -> 0.002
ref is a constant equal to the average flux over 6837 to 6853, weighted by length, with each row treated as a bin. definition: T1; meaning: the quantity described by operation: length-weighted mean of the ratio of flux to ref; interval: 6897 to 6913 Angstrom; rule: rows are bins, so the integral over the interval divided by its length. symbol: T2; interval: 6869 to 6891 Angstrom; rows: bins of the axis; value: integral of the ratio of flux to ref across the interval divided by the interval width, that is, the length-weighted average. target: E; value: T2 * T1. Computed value 0.83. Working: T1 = 0.878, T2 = 0.950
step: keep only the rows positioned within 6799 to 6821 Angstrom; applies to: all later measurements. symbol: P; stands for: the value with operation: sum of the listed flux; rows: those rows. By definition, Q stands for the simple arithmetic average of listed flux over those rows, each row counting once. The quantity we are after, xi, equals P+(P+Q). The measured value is 78.6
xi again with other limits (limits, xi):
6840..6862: 78.1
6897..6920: 71.8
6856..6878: 77.8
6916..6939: 74.7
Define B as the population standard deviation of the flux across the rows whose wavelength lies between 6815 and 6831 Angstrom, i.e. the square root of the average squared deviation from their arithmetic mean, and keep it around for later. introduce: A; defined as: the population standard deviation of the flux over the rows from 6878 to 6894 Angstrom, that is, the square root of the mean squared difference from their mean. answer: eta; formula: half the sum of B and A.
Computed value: 0.34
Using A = 0.41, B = 0.28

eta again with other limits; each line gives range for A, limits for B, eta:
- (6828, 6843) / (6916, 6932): 0.59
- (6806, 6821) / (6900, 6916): 0.30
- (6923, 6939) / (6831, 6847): 0.61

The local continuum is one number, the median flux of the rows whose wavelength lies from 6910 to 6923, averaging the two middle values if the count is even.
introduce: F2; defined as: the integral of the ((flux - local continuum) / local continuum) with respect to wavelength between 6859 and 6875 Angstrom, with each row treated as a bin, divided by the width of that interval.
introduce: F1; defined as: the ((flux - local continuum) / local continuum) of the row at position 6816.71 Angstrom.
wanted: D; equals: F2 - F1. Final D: -0.03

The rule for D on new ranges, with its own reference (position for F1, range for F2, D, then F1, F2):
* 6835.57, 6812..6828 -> 0.23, -0.17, 0.058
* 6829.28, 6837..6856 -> 0.07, 0.03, 0.099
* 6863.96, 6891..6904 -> -0.09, 0.03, -0.063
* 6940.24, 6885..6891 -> -0.20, 0.14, -0.058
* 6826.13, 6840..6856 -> 0.09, -0.01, 0.080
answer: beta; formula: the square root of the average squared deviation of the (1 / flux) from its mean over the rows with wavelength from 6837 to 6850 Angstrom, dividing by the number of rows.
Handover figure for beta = 0.0145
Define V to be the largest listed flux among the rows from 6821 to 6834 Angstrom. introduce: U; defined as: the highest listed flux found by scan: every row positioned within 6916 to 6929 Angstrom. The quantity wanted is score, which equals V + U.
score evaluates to 11.6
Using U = 6.2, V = 5.36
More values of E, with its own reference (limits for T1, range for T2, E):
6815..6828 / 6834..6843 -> 0.94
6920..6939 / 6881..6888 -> 0.88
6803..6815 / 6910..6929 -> 0.91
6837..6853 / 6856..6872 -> 0.95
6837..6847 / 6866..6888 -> 0.98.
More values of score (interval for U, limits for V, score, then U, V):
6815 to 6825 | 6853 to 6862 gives 10.8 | 5.61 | 5.23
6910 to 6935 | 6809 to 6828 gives 11.8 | 6.2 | 5.61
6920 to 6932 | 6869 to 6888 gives 12.0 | 6.2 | 5.81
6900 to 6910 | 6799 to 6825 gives 10.7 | 5.07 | 5.61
